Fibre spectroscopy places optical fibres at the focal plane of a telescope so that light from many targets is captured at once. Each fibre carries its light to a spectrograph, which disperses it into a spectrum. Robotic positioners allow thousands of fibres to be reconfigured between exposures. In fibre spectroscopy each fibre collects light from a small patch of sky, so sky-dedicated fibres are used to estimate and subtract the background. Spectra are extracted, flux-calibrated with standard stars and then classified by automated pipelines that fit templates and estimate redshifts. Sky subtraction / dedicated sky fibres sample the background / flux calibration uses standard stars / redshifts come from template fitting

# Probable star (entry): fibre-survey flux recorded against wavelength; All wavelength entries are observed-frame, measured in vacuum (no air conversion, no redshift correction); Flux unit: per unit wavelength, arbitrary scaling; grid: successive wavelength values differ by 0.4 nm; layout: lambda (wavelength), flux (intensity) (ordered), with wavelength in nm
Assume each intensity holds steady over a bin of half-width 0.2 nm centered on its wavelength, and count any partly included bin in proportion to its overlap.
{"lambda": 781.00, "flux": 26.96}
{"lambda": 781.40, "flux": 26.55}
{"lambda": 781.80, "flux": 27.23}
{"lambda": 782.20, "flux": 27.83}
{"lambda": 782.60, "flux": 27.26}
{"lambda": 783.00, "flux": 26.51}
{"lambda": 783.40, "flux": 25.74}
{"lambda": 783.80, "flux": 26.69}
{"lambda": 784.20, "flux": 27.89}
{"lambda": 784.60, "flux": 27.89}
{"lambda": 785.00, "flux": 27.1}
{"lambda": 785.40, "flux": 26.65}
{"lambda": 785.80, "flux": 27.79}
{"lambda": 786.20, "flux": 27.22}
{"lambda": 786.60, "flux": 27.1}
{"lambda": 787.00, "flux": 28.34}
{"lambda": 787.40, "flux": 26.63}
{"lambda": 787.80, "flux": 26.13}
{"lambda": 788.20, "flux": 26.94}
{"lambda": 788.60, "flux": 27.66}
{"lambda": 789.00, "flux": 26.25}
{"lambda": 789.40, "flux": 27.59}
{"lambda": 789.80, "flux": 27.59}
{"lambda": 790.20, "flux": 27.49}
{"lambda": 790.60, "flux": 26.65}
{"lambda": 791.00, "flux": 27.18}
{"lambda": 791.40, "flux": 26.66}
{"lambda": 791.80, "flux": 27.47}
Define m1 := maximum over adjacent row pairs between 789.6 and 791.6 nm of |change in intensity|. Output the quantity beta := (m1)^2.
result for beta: 0.7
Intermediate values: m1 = 0.8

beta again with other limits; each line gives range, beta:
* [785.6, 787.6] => 2.9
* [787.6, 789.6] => 2.0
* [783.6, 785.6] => 1.4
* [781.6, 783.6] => 0.6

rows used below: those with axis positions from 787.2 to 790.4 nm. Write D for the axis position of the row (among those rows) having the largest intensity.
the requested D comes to 788.60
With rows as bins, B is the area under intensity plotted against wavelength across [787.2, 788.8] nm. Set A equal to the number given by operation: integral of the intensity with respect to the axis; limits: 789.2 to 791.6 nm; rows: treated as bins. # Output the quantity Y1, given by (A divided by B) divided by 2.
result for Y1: 0.76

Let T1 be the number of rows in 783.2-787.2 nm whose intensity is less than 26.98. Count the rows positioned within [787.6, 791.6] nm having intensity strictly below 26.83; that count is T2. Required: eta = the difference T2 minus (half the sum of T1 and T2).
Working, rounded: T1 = 3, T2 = 4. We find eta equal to 0.5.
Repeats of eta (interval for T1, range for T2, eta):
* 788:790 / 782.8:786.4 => 1.0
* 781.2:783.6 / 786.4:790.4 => 0.0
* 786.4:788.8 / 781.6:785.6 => 0.5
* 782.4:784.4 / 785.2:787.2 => -1.0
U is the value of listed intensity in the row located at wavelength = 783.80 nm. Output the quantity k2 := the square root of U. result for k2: 5.166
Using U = 26.69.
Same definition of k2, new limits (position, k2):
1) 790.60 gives 5.162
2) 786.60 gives 5.206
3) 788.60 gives 5.259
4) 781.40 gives 5.153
